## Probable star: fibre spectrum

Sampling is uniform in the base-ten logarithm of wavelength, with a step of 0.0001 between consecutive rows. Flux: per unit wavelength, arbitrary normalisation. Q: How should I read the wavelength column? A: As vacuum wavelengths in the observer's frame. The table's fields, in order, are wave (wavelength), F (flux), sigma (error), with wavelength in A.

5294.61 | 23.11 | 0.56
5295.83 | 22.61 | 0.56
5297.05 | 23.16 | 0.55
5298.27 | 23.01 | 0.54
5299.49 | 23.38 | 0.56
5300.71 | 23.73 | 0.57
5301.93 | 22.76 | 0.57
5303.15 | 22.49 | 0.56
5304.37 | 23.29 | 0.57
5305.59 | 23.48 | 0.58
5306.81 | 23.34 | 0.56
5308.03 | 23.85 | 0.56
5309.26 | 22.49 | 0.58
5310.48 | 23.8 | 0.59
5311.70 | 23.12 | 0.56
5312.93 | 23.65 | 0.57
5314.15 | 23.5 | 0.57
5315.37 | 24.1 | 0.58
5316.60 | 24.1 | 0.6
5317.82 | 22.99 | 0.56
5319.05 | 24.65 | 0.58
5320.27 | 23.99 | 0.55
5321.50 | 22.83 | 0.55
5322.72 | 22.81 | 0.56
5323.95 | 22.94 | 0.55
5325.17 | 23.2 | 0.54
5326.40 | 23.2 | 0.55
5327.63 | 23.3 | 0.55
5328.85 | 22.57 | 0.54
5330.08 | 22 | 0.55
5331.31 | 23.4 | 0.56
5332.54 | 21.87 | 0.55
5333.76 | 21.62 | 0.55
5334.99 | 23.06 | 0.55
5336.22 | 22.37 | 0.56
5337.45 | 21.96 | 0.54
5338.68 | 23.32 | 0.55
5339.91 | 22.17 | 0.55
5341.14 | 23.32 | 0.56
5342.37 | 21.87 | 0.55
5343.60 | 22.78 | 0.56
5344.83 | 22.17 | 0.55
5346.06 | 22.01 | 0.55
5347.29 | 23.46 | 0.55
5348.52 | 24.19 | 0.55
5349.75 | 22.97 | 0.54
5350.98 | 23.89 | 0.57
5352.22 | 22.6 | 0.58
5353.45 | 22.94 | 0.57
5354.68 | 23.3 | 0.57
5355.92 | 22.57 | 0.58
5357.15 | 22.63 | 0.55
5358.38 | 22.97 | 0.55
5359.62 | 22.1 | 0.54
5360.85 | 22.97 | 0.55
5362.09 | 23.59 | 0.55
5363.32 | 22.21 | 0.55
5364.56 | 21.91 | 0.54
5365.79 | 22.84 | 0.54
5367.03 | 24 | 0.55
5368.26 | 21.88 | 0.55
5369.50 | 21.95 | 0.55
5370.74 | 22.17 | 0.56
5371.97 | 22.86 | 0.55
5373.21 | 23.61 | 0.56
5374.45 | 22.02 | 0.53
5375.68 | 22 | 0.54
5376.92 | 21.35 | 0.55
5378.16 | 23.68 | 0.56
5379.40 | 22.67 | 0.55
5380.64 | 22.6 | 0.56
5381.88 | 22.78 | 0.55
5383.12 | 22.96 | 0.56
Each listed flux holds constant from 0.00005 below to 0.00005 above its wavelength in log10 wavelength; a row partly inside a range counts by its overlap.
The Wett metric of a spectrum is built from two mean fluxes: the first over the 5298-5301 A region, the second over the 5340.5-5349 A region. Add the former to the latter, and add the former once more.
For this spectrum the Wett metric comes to 69.6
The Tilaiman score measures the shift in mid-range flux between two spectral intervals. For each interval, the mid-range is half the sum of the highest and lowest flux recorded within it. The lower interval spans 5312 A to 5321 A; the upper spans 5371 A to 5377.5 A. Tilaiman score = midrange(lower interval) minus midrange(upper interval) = 1.34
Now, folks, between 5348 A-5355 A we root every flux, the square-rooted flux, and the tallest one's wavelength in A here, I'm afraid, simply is 5348.52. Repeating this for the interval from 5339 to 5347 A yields 5341.14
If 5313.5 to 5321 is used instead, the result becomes 5319.05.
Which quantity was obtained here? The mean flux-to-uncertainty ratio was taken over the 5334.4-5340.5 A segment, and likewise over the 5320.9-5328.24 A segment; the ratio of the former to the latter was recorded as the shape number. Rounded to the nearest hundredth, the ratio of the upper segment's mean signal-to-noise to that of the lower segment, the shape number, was 0.98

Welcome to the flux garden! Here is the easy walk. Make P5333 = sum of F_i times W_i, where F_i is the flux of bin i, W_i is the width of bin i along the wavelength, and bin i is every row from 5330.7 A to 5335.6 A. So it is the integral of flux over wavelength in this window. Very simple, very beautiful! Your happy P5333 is 110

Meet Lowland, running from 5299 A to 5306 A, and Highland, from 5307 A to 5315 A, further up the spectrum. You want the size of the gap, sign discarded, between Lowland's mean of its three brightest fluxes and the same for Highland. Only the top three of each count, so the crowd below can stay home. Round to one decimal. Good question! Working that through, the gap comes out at 0.2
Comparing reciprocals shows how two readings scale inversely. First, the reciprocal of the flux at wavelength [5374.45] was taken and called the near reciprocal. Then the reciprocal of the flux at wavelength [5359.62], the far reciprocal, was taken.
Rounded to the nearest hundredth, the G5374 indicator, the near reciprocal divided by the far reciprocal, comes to 1.00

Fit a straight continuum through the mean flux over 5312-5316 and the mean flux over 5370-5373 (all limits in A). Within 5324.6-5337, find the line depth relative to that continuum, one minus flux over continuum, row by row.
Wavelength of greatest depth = 5333.76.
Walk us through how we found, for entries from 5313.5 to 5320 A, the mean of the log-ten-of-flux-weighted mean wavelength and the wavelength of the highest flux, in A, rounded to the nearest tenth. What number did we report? 5317.8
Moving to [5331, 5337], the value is 5332.5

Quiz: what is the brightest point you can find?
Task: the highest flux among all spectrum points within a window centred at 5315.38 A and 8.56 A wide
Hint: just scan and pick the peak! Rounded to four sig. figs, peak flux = 24.65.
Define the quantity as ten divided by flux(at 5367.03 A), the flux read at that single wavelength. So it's 0.417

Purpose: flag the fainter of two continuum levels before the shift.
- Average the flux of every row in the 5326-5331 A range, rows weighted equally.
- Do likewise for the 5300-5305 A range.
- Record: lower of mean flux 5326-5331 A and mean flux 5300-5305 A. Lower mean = 22.8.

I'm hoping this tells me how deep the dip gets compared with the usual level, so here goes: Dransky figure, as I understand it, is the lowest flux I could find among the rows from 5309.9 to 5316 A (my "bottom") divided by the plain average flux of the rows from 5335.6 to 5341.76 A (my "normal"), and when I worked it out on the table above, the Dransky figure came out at 1.02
